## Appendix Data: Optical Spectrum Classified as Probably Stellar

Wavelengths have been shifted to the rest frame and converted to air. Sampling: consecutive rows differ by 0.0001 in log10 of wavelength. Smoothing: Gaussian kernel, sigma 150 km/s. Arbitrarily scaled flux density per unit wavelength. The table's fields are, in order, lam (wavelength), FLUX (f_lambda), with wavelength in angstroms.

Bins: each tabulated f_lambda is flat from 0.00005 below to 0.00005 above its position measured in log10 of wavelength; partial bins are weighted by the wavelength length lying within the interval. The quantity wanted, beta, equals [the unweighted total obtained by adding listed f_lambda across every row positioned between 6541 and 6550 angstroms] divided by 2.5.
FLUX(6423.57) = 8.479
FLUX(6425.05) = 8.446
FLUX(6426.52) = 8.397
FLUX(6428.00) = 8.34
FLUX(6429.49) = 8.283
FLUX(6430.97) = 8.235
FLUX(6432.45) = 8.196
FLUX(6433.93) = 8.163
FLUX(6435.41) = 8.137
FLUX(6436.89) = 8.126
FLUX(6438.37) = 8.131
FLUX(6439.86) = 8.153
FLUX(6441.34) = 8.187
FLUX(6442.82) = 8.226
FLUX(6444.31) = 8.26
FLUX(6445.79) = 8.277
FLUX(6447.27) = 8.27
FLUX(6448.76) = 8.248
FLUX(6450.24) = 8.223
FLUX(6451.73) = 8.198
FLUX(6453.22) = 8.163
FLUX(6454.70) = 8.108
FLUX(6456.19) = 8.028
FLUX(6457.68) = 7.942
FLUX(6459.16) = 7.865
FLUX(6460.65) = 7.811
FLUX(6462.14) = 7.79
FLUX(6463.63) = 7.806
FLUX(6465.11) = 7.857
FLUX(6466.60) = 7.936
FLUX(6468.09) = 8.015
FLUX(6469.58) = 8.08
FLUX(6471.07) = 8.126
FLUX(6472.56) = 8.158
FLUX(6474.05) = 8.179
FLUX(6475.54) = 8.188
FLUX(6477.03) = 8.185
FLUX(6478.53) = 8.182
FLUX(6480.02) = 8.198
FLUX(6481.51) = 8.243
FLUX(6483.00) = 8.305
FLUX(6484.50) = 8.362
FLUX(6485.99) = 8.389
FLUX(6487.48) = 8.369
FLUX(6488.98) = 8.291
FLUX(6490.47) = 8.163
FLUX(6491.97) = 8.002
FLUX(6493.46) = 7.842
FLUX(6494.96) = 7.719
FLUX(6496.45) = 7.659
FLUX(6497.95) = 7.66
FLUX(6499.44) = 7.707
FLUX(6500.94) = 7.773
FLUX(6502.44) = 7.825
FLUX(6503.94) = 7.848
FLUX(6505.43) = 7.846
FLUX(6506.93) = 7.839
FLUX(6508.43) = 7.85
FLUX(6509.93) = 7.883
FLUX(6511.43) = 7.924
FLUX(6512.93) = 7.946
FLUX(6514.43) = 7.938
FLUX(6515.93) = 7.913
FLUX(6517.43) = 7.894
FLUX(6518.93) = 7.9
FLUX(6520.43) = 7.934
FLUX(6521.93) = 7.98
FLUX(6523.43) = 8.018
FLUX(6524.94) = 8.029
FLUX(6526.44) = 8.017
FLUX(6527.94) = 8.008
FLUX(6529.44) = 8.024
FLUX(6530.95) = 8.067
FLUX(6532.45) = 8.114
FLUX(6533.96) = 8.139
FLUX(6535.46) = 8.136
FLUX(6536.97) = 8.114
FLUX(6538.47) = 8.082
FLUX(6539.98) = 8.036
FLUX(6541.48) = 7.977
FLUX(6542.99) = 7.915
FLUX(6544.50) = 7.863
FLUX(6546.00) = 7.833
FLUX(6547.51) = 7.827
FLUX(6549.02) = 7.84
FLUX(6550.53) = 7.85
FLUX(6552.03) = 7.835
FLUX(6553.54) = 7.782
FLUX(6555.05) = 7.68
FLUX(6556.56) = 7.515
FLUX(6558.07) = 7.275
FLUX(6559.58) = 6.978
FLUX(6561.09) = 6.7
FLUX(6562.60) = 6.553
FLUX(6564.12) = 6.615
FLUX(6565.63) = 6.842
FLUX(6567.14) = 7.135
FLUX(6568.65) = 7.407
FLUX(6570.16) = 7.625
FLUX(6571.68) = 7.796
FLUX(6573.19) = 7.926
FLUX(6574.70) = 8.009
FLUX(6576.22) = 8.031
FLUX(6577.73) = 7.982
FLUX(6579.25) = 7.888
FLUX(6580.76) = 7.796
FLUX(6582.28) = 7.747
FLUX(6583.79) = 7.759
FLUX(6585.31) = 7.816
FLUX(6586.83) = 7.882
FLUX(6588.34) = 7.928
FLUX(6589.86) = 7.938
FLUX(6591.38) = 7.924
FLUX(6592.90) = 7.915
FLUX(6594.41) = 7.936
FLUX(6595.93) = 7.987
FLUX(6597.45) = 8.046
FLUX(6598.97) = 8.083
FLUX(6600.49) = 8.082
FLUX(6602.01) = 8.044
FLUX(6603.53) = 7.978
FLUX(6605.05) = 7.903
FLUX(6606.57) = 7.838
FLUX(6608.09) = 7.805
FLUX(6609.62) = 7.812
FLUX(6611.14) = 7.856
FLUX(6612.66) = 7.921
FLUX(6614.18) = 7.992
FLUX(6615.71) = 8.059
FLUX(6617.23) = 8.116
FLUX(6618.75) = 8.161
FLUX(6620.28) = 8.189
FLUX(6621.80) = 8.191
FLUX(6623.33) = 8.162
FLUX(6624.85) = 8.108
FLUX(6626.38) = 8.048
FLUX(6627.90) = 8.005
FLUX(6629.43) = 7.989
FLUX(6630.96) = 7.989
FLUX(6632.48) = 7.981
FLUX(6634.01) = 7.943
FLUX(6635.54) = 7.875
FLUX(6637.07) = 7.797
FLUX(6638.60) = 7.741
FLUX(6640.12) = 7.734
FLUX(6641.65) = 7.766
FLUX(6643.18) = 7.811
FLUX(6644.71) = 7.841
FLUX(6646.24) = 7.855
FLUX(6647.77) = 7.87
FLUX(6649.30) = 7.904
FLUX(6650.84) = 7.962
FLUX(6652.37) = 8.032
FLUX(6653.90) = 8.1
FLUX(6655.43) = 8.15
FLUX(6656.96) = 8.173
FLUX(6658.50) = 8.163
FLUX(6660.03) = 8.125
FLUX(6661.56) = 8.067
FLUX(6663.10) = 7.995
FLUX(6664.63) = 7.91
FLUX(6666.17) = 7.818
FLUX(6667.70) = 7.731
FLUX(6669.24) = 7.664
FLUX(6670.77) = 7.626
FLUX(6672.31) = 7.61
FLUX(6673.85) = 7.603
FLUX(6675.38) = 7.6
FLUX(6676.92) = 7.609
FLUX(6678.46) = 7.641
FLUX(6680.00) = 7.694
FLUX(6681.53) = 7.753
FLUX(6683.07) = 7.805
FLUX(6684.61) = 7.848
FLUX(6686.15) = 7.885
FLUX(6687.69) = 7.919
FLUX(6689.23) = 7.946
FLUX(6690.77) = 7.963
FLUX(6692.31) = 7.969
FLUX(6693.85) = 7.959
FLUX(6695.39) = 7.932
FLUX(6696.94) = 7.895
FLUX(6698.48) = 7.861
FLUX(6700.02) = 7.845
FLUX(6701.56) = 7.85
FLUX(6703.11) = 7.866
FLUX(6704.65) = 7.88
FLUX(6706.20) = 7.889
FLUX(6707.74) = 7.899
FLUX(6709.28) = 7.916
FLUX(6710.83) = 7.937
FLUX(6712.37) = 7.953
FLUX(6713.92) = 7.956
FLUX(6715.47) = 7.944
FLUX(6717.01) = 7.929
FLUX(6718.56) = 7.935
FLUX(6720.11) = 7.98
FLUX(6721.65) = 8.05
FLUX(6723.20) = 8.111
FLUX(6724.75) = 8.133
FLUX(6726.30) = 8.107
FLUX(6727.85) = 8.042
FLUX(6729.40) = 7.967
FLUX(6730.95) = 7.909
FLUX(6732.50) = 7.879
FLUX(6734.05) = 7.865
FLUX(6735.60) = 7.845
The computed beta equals 18.9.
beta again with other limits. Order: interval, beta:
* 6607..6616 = 19.0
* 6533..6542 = 19.4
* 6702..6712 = 19.0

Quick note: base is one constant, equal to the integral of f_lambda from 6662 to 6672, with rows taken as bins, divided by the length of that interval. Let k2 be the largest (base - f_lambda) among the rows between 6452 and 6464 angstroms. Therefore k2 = 0.00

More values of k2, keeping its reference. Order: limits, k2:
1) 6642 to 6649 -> -0.02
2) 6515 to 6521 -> -0.11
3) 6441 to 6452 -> -0.40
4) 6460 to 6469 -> 0.00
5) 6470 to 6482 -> -0.34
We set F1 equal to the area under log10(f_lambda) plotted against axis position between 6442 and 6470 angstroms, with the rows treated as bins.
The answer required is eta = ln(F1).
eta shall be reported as 3.23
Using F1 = 25.4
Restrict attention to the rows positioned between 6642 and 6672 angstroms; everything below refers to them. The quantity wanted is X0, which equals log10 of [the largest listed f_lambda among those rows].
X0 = 0.912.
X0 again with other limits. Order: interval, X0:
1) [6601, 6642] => 0.913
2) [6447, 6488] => 0.924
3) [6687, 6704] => 0.901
